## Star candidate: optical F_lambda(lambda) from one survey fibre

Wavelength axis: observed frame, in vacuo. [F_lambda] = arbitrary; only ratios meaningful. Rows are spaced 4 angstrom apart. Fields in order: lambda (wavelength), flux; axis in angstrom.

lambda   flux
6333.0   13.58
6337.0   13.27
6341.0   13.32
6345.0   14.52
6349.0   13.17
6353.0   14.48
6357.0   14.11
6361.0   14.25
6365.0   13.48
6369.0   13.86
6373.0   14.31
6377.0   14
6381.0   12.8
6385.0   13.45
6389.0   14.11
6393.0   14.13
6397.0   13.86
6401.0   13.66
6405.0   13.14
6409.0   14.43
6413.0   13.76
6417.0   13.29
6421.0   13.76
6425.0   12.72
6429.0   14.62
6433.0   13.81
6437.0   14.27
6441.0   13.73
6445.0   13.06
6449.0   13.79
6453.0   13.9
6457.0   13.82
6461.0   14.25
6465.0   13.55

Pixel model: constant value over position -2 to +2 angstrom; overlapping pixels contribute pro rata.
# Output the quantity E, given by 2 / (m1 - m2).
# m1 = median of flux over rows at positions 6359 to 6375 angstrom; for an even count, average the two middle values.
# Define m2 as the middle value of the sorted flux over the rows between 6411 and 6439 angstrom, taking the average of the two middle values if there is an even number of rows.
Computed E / 7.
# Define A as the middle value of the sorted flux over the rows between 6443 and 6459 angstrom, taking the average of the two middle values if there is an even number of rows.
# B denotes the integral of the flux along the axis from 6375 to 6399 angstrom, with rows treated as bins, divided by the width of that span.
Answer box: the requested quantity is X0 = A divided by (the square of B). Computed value 0.0733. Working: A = 13.8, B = 13.7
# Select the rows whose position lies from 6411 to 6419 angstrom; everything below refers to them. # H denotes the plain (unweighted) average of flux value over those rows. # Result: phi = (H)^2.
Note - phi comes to 183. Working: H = 13.5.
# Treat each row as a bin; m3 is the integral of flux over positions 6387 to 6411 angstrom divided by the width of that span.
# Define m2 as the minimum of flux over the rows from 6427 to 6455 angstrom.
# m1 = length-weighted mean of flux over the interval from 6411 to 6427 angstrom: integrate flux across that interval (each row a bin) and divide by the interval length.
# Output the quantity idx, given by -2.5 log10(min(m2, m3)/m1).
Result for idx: 0.026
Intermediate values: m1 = 13.4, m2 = 13.06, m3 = 13.9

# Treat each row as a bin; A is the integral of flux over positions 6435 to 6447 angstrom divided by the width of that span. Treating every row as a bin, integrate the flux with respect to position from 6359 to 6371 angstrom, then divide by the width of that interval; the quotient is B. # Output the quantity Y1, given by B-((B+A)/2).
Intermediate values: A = 13.7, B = 13.86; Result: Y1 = 0.09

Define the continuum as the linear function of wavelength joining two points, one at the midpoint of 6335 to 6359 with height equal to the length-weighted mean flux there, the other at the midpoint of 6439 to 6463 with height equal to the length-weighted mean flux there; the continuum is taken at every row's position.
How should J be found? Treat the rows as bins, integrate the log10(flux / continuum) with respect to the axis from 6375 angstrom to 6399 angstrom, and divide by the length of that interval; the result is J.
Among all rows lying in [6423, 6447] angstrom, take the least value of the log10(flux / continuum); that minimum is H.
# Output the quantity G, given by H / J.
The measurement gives 15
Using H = -0.0345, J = -0.002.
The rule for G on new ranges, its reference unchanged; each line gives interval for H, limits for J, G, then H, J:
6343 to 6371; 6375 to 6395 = 6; -0.0206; -0.003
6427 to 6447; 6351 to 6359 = -2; -0.0227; 0.015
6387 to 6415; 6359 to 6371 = -12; -0.0207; 0.002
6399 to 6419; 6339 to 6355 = -14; -0.0207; 0.001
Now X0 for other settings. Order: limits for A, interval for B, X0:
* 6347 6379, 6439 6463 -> 0.0743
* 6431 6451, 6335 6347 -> 0.0734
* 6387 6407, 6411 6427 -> 0.0774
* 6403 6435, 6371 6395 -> 0.0723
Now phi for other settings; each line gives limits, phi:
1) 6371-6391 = 189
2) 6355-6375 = 196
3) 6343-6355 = 198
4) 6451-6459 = 192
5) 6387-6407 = 190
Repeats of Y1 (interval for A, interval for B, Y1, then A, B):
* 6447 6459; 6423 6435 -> -0.06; 13.8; 13.72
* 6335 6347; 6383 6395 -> 0.10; 13.7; 13.90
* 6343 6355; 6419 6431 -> -0.18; 14.1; 13.70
